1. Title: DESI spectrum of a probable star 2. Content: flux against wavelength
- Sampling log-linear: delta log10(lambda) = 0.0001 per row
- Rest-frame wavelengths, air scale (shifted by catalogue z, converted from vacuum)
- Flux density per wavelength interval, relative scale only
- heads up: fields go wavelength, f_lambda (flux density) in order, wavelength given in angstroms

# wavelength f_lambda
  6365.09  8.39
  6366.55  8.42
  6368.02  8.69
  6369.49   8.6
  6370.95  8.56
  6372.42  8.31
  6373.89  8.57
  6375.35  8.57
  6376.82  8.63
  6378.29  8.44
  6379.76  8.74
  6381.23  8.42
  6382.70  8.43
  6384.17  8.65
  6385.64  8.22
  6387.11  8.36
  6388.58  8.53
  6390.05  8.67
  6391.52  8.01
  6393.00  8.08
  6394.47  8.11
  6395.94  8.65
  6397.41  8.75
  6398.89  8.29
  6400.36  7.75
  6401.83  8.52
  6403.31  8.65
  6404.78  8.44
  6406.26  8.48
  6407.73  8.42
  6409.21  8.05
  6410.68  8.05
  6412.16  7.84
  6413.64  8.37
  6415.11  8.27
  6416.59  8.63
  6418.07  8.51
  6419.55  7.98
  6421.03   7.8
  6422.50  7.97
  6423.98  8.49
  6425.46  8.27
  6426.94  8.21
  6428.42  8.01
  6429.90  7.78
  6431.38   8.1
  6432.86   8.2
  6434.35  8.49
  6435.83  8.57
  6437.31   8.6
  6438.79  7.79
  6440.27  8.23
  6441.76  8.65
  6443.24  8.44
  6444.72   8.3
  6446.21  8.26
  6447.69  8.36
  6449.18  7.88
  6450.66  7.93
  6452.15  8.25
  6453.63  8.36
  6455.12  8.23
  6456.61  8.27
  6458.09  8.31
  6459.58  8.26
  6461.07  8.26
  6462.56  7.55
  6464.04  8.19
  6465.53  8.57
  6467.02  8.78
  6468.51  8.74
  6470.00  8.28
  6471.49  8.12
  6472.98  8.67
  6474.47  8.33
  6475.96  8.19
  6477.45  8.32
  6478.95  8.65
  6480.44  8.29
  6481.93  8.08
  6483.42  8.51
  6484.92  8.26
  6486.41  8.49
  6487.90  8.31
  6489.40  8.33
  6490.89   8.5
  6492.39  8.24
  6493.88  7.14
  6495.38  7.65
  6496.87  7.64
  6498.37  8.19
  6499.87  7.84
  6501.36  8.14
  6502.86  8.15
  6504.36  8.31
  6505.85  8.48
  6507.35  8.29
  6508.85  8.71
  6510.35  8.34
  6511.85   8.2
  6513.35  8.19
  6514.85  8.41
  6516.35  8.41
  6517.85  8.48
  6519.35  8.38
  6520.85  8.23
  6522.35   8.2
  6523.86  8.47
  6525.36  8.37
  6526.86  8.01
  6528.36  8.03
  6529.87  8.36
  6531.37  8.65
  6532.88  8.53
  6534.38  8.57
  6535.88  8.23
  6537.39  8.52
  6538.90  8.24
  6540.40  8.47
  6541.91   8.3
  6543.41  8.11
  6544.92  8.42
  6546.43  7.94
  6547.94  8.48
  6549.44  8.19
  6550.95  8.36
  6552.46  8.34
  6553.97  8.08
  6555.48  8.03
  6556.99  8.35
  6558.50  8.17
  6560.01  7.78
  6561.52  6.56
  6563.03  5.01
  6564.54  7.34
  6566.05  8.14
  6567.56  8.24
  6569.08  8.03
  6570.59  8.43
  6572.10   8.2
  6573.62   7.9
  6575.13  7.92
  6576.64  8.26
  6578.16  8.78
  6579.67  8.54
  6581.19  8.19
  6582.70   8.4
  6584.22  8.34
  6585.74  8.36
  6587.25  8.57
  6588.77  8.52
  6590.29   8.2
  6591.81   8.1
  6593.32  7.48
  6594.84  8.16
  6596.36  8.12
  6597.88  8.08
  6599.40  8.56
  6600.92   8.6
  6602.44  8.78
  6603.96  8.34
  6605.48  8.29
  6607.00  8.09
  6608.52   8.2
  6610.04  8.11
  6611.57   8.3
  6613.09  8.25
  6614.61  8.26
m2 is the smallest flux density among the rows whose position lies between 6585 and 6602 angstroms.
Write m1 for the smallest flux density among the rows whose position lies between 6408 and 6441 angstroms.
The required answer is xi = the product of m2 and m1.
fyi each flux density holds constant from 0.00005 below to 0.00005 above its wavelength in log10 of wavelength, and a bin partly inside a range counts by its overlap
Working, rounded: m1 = 7.78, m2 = 7.48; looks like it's 58.2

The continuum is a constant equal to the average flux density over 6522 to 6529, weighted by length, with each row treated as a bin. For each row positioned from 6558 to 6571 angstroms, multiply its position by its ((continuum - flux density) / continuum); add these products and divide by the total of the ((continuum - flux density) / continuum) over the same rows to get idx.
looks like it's 6562.5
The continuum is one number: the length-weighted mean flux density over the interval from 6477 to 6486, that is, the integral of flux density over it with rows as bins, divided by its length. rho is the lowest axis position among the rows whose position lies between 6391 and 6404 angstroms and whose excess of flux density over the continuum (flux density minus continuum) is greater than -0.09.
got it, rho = 6395.94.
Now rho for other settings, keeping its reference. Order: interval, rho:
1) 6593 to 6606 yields 6599.40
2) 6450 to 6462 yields 6453.63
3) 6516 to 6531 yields 6516.35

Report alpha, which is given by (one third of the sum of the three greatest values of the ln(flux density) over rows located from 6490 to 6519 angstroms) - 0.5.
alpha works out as 1.65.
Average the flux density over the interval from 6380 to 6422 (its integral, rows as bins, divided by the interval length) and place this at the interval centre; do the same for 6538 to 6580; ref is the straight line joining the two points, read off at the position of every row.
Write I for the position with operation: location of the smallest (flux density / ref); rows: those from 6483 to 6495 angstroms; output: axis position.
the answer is 6493.88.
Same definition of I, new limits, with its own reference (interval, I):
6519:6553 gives 6546.43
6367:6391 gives 6385.64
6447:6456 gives 6449.18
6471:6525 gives 6493.88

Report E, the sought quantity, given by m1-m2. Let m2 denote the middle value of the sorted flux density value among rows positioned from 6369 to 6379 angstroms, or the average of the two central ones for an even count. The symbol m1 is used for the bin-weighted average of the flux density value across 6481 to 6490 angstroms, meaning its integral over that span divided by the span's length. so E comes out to -0.2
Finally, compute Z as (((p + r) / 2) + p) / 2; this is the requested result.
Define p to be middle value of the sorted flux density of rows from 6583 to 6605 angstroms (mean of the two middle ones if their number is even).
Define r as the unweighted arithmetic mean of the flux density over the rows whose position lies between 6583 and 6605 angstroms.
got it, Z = 8.33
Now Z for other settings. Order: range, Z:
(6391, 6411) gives 8.34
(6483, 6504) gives 8.19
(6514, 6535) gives 8.39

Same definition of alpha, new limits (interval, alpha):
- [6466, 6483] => 1.67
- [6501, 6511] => 1.64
